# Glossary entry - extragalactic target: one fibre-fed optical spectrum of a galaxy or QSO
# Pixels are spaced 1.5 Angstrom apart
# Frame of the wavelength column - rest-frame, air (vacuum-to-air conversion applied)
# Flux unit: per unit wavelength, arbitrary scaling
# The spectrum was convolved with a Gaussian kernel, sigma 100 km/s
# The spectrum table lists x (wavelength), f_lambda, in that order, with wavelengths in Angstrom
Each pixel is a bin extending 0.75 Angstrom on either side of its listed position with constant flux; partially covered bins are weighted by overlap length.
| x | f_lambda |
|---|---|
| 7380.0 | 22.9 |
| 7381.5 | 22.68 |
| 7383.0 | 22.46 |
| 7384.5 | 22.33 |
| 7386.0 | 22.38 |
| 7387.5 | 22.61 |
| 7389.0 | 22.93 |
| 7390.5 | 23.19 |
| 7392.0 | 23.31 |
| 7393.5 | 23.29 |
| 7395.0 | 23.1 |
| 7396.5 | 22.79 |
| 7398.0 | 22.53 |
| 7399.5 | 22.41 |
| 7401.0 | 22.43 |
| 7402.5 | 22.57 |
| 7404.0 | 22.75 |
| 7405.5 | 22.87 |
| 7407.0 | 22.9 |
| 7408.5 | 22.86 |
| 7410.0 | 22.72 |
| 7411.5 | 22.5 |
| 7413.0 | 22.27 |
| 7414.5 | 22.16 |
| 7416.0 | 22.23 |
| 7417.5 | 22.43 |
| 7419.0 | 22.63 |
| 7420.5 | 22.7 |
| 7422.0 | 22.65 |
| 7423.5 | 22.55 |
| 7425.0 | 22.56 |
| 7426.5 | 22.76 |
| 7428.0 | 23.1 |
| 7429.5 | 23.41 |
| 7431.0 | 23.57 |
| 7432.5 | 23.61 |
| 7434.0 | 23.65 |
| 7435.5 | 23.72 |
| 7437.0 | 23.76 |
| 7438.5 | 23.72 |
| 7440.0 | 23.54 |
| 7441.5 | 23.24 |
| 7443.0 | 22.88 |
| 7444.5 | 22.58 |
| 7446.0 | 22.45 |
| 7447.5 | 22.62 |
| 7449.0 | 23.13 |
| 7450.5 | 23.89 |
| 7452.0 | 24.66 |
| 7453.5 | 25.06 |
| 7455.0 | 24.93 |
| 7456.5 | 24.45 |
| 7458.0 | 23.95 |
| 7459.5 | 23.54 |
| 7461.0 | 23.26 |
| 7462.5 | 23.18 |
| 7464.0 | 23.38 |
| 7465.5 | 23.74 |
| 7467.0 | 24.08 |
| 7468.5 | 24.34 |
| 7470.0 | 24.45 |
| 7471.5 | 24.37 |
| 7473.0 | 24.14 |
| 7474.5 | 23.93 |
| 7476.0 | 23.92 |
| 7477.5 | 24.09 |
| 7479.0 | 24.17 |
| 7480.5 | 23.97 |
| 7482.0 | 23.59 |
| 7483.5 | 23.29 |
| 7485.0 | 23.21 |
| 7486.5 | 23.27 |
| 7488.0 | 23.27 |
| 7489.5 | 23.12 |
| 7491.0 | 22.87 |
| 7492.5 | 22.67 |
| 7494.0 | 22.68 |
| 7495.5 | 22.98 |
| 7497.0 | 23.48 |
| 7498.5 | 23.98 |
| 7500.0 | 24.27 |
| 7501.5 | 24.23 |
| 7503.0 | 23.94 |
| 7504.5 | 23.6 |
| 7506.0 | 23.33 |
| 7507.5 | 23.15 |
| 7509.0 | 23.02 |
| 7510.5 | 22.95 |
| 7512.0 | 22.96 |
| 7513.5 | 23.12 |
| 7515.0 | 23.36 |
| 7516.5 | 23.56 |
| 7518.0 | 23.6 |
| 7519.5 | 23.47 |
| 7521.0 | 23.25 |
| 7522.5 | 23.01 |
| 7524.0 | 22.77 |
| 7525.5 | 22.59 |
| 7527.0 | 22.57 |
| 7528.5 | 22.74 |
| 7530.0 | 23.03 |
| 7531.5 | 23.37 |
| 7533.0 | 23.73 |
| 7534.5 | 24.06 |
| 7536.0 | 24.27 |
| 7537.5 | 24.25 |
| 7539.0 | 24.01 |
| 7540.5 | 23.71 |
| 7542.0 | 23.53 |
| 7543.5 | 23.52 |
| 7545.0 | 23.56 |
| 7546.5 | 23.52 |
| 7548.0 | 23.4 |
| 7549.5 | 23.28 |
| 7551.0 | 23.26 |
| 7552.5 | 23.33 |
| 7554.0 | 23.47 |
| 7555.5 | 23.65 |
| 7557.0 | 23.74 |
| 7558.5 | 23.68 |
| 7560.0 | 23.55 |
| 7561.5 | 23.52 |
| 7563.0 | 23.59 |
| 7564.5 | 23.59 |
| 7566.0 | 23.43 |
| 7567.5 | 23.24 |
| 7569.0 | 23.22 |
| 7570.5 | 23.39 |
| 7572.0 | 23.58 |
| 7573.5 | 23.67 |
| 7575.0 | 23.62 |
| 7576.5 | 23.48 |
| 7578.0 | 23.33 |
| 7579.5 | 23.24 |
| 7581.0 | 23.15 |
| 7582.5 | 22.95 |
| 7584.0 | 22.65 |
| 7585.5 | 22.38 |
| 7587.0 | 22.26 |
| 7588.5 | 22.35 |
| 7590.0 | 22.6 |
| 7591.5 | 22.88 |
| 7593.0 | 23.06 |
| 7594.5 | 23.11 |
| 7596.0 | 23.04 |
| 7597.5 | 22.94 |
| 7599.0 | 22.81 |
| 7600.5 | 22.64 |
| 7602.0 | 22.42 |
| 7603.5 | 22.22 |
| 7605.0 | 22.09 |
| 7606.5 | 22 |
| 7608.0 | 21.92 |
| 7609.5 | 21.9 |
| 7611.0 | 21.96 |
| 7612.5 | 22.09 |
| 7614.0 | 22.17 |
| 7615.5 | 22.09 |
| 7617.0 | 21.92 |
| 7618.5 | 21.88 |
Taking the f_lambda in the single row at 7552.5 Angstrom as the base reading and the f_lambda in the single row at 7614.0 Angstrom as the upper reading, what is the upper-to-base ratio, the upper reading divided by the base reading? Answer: 0.95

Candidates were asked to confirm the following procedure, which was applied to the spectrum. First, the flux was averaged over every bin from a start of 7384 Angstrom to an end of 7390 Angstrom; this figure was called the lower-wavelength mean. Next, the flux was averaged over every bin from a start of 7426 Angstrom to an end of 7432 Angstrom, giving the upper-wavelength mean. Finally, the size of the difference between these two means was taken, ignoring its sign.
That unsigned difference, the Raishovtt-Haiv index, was 0.65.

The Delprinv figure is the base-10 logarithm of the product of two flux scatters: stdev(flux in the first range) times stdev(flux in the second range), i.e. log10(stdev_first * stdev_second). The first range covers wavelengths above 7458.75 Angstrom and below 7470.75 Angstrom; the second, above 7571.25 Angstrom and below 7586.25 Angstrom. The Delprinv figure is -0.7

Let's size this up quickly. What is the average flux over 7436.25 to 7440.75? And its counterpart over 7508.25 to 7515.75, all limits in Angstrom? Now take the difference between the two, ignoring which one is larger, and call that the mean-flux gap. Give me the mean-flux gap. 0.59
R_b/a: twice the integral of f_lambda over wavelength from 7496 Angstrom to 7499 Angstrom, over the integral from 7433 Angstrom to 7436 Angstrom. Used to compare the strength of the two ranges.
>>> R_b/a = 2.0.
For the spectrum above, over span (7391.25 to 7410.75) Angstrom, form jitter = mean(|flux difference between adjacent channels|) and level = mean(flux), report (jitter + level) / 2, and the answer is 11.5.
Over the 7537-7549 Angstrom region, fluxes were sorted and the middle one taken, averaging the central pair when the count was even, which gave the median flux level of 23.5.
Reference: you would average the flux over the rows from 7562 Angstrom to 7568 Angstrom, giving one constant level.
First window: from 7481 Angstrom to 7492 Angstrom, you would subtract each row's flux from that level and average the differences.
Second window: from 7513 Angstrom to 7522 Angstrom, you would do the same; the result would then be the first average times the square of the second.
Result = 0.00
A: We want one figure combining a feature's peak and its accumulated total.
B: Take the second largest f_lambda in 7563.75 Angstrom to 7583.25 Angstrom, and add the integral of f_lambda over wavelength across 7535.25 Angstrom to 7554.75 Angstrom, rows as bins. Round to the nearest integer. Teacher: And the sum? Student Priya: 484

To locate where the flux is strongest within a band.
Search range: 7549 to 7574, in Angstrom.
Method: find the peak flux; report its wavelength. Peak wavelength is 7557.0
